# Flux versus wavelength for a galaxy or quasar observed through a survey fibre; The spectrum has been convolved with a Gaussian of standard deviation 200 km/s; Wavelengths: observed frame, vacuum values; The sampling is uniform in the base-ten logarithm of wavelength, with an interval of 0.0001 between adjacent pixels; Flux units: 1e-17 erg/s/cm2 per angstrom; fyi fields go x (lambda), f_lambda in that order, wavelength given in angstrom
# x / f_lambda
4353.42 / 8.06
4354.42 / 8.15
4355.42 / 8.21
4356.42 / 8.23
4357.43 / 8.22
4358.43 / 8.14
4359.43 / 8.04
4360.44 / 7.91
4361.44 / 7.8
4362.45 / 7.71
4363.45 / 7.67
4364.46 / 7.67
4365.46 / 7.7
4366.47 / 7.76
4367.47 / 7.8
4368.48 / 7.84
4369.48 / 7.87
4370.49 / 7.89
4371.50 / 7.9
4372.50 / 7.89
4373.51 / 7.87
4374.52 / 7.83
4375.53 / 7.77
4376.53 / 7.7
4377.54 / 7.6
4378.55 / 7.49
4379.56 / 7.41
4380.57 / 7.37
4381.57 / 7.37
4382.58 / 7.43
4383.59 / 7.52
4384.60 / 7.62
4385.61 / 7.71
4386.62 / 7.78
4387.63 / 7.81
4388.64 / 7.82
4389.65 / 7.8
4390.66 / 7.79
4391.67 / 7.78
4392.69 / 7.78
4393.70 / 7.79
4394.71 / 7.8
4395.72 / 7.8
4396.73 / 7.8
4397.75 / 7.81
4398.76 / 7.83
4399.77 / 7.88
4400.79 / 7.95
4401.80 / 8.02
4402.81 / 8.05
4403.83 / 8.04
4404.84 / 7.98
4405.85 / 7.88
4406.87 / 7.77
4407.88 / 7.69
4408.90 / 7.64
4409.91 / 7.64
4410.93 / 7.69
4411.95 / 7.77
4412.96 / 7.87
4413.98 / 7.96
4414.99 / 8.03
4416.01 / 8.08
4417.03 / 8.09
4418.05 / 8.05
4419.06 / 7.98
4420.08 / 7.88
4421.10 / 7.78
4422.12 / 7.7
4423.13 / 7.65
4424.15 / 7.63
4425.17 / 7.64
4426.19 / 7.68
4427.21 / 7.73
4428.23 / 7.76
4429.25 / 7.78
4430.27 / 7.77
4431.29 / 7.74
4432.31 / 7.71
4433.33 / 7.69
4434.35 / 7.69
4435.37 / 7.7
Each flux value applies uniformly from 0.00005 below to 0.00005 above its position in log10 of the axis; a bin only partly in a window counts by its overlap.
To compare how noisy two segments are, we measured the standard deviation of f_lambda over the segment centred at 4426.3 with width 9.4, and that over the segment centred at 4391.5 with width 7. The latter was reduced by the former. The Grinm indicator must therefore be -0.04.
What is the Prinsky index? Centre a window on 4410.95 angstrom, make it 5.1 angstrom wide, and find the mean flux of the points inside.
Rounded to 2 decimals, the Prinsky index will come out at 7.72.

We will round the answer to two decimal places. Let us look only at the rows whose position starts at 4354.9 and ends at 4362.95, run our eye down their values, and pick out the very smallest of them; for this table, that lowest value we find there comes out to 7.71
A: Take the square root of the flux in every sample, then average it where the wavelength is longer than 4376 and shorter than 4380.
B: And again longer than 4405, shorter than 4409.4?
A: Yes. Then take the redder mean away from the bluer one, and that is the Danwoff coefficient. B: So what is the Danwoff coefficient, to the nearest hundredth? -0.04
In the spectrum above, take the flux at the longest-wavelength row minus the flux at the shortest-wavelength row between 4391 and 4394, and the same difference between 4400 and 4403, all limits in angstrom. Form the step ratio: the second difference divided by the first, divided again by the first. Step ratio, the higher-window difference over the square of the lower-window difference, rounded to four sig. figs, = 1000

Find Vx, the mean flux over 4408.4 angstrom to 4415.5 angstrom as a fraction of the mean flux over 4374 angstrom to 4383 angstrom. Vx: 1.03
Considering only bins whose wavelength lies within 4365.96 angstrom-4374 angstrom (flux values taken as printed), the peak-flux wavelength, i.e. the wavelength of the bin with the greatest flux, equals 4371.50 angstrom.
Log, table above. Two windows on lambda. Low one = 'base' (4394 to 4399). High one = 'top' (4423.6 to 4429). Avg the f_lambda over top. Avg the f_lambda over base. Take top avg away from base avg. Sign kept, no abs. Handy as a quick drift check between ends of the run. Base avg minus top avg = 0.12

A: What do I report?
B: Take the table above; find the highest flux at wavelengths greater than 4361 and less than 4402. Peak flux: 8.02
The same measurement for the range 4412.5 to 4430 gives 8.09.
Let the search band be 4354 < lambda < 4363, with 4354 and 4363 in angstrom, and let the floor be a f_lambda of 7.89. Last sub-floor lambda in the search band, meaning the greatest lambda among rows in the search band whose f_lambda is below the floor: 4362.45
